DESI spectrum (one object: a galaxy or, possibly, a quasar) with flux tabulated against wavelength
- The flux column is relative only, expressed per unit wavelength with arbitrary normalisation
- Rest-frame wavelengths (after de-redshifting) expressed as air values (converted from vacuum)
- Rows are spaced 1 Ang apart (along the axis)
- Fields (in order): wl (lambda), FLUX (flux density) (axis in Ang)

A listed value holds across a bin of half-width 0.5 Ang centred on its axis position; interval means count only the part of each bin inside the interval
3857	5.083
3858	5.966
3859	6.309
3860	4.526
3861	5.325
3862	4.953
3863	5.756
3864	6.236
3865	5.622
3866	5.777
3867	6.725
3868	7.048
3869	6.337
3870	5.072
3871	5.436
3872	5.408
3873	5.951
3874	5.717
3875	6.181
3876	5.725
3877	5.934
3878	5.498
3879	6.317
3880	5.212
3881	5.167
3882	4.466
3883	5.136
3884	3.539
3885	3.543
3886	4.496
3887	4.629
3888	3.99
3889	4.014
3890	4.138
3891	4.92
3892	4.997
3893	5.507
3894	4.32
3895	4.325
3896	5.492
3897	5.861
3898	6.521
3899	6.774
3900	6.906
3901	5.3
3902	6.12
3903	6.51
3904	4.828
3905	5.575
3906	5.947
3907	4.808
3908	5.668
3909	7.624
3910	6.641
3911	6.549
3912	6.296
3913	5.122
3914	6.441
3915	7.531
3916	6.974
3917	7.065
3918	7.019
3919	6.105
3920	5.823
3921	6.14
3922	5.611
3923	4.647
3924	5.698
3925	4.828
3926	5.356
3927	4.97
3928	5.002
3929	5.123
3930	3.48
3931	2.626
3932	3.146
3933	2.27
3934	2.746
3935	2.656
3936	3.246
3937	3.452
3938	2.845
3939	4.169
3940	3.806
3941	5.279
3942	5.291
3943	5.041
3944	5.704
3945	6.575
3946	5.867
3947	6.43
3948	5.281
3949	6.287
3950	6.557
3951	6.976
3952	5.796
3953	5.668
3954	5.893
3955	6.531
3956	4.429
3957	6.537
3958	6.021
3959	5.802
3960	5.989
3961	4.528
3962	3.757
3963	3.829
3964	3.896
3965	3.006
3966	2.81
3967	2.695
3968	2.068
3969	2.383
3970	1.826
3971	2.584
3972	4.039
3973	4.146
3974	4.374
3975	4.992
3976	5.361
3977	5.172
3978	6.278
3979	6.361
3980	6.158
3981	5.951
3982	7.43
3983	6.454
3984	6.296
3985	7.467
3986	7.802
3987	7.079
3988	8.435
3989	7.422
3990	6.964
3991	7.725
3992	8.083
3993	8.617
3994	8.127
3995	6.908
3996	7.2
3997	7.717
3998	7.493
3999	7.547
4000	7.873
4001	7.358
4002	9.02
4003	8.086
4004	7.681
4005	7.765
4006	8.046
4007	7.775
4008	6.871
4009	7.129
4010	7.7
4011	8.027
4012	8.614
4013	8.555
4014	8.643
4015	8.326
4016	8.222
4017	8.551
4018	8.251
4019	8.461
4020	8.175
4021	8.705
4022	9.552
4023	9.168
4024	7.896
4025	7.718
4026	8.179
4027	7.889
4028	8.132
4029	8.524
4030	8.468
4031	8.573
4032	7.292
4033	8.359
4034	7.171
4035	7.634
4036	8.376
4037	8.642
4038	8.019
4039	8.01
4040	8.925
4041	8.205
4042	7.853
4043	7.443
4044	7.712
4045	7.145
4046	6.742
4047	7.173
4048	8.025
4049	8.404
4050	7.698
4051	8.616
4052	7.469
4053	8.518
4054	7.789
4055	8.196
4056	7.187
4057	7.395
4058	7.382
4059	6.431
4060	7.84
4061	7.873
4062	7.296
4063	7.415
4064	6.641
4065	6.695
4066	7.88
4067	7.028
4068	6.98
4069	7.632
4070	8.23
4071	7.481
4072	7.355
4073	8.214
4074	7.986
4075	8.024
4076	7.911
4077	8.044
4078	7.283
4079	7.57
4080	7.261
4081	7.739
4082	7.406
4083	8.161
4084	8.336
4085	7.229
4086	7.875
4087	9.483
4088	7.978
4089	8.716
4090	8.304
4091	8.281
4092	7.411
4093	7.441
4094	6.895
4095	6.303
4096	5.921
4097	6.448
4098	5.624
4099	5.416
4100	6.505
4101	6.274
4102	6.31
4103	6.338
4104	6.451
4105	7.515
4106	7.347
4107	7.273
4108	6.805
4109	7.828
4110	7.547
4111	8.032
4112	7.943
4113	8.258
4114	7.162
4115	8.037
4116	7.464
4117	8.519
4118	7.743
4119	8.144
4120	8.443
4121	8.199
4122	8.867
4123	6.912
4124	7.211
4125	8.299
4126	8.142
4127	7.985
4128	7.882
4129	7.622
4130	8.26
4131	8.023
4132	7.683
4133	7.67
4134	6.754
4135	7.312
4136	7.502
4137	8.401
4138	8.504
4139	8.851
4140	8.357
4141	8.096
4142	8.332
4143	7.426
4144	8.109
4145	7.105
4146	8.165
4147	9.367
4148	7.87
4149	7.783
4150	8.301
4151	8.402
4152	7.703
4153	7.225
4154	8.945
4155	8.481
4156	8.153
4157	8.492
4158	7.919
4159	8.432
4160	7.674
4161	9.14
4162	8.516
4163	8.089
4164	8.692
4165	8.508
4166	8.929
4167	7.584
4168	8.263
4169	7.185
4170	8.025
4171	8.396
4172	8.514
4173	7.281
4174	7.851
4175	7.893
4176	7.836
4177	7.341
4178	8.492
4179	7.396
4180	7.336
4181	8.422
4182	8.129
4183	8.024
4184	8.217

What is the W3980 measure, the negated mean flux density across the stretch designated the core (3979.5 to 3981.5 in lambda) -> -6.1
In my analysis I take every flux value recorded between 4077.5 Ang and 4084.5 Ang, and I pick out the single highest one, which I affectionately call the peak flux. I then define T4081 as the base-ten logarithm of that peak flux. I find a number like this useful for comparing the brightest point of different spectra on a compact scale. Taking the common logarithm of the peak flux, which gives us 0.921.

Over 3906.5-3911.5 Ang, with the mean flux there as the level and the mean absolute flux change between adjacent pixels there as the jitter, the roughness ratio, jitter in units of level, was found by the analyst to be 0.16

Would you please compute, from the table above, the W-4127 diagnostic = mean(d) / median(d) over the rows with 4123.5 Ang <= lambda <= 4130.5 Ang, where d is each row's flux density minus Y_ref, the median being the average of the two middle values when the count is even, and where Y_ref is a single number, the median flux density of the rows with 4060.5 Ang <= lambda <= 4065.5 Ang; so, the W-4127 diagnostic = 0.90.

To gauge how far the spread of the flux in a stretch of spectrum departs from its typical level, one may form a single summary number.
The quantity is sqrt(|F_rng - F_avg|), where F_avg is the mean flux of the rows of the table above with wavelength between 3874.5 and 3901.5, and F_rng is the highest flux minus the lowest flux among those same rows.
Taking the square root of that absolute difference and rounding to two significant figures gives 1.3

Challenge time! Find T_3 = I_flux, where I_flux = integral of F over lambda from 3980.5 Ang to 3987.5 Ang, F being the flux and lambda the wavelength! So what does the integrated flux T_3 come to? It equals 48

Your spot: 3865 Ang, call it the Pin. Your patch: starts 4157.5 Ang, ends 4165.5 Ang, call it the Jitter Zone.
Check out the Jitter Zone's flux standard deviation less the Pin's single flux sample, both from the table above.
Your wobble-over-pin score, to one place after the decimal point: -5.2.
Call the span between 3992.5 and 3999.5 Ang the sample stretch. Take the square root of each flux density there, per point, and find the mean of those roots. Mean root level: 2.77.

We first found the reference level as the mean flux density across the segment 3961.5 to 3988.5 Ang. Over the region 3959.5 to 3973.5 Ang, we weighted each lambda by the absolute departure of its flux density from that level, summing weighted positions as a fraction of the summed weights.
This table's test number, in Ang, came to 3967.3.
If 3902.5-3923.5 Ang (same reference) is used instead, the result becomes 3913.4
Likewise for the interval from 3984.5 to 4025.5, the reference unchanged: 4006.2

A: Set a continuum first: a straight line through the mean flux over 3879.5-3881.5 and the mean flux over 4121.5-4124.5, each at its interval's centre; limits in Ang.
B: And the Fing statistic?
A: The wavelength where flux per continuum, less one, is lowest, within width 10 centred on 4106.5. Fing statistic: 4102 Ang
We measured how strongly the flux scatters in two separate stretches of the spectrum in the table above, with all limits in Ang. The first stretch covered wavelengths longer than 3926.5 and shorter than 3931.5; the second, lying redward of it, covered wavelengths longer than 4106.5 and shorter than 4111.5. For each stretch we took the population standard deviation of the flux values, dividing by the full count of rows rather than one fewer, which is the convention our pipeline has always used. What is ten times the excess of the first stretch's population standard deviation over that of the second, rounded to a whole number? 6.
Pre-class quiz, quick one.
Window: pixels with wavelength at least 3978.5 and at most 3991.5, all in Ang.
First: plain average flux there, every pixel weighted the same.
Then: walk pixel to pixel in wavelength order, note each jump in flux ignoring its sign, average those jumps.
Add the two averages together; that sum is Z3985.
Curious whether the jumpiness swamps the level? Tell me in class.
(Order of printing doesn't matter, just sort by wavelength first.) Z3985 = 7.8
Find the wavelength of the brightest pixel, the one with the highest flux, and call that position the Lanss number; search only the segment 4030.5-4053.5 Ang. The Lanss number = 4040 Ang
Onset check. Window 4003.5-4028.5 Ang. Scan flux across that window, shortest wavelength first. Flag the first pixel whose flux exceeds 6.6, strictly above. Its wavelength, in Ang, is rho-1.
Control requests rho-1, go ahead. 4004 Ang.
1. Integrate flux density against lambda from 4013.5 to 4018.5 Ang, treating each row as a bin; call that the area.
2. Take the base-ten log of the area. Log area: 1.62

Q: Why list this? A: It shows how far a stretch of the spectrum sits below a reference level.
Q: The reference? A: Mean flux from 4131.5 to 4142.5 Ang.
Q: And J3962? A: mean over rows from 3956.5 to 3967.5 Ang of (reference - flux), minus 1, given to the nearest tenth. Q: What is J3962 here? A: 2.5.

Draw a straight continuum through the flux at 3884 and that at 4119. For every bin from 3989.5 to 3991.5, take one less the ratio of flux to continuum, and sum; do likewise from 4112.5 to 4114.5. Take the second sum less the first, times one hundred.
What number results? 69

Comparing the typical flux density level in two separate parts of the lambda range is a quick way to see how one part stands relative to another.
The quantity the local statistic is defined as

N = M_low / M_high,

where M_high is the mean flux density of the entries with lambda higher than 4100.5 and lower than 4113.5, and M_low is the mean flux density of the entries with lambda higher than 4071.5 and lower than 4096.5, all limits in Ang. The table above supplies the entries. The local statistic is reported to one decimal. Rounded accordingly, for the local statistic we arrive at 1.1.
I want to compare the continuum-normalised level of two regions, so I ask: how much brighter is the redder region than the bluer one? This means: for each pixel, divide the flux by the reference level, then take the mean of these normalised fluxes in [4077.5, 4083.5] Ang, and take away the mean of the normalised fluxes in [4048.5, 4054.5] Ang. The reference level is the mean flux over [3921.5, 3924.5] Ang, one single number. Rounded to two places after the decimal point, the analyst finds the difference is -0.10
